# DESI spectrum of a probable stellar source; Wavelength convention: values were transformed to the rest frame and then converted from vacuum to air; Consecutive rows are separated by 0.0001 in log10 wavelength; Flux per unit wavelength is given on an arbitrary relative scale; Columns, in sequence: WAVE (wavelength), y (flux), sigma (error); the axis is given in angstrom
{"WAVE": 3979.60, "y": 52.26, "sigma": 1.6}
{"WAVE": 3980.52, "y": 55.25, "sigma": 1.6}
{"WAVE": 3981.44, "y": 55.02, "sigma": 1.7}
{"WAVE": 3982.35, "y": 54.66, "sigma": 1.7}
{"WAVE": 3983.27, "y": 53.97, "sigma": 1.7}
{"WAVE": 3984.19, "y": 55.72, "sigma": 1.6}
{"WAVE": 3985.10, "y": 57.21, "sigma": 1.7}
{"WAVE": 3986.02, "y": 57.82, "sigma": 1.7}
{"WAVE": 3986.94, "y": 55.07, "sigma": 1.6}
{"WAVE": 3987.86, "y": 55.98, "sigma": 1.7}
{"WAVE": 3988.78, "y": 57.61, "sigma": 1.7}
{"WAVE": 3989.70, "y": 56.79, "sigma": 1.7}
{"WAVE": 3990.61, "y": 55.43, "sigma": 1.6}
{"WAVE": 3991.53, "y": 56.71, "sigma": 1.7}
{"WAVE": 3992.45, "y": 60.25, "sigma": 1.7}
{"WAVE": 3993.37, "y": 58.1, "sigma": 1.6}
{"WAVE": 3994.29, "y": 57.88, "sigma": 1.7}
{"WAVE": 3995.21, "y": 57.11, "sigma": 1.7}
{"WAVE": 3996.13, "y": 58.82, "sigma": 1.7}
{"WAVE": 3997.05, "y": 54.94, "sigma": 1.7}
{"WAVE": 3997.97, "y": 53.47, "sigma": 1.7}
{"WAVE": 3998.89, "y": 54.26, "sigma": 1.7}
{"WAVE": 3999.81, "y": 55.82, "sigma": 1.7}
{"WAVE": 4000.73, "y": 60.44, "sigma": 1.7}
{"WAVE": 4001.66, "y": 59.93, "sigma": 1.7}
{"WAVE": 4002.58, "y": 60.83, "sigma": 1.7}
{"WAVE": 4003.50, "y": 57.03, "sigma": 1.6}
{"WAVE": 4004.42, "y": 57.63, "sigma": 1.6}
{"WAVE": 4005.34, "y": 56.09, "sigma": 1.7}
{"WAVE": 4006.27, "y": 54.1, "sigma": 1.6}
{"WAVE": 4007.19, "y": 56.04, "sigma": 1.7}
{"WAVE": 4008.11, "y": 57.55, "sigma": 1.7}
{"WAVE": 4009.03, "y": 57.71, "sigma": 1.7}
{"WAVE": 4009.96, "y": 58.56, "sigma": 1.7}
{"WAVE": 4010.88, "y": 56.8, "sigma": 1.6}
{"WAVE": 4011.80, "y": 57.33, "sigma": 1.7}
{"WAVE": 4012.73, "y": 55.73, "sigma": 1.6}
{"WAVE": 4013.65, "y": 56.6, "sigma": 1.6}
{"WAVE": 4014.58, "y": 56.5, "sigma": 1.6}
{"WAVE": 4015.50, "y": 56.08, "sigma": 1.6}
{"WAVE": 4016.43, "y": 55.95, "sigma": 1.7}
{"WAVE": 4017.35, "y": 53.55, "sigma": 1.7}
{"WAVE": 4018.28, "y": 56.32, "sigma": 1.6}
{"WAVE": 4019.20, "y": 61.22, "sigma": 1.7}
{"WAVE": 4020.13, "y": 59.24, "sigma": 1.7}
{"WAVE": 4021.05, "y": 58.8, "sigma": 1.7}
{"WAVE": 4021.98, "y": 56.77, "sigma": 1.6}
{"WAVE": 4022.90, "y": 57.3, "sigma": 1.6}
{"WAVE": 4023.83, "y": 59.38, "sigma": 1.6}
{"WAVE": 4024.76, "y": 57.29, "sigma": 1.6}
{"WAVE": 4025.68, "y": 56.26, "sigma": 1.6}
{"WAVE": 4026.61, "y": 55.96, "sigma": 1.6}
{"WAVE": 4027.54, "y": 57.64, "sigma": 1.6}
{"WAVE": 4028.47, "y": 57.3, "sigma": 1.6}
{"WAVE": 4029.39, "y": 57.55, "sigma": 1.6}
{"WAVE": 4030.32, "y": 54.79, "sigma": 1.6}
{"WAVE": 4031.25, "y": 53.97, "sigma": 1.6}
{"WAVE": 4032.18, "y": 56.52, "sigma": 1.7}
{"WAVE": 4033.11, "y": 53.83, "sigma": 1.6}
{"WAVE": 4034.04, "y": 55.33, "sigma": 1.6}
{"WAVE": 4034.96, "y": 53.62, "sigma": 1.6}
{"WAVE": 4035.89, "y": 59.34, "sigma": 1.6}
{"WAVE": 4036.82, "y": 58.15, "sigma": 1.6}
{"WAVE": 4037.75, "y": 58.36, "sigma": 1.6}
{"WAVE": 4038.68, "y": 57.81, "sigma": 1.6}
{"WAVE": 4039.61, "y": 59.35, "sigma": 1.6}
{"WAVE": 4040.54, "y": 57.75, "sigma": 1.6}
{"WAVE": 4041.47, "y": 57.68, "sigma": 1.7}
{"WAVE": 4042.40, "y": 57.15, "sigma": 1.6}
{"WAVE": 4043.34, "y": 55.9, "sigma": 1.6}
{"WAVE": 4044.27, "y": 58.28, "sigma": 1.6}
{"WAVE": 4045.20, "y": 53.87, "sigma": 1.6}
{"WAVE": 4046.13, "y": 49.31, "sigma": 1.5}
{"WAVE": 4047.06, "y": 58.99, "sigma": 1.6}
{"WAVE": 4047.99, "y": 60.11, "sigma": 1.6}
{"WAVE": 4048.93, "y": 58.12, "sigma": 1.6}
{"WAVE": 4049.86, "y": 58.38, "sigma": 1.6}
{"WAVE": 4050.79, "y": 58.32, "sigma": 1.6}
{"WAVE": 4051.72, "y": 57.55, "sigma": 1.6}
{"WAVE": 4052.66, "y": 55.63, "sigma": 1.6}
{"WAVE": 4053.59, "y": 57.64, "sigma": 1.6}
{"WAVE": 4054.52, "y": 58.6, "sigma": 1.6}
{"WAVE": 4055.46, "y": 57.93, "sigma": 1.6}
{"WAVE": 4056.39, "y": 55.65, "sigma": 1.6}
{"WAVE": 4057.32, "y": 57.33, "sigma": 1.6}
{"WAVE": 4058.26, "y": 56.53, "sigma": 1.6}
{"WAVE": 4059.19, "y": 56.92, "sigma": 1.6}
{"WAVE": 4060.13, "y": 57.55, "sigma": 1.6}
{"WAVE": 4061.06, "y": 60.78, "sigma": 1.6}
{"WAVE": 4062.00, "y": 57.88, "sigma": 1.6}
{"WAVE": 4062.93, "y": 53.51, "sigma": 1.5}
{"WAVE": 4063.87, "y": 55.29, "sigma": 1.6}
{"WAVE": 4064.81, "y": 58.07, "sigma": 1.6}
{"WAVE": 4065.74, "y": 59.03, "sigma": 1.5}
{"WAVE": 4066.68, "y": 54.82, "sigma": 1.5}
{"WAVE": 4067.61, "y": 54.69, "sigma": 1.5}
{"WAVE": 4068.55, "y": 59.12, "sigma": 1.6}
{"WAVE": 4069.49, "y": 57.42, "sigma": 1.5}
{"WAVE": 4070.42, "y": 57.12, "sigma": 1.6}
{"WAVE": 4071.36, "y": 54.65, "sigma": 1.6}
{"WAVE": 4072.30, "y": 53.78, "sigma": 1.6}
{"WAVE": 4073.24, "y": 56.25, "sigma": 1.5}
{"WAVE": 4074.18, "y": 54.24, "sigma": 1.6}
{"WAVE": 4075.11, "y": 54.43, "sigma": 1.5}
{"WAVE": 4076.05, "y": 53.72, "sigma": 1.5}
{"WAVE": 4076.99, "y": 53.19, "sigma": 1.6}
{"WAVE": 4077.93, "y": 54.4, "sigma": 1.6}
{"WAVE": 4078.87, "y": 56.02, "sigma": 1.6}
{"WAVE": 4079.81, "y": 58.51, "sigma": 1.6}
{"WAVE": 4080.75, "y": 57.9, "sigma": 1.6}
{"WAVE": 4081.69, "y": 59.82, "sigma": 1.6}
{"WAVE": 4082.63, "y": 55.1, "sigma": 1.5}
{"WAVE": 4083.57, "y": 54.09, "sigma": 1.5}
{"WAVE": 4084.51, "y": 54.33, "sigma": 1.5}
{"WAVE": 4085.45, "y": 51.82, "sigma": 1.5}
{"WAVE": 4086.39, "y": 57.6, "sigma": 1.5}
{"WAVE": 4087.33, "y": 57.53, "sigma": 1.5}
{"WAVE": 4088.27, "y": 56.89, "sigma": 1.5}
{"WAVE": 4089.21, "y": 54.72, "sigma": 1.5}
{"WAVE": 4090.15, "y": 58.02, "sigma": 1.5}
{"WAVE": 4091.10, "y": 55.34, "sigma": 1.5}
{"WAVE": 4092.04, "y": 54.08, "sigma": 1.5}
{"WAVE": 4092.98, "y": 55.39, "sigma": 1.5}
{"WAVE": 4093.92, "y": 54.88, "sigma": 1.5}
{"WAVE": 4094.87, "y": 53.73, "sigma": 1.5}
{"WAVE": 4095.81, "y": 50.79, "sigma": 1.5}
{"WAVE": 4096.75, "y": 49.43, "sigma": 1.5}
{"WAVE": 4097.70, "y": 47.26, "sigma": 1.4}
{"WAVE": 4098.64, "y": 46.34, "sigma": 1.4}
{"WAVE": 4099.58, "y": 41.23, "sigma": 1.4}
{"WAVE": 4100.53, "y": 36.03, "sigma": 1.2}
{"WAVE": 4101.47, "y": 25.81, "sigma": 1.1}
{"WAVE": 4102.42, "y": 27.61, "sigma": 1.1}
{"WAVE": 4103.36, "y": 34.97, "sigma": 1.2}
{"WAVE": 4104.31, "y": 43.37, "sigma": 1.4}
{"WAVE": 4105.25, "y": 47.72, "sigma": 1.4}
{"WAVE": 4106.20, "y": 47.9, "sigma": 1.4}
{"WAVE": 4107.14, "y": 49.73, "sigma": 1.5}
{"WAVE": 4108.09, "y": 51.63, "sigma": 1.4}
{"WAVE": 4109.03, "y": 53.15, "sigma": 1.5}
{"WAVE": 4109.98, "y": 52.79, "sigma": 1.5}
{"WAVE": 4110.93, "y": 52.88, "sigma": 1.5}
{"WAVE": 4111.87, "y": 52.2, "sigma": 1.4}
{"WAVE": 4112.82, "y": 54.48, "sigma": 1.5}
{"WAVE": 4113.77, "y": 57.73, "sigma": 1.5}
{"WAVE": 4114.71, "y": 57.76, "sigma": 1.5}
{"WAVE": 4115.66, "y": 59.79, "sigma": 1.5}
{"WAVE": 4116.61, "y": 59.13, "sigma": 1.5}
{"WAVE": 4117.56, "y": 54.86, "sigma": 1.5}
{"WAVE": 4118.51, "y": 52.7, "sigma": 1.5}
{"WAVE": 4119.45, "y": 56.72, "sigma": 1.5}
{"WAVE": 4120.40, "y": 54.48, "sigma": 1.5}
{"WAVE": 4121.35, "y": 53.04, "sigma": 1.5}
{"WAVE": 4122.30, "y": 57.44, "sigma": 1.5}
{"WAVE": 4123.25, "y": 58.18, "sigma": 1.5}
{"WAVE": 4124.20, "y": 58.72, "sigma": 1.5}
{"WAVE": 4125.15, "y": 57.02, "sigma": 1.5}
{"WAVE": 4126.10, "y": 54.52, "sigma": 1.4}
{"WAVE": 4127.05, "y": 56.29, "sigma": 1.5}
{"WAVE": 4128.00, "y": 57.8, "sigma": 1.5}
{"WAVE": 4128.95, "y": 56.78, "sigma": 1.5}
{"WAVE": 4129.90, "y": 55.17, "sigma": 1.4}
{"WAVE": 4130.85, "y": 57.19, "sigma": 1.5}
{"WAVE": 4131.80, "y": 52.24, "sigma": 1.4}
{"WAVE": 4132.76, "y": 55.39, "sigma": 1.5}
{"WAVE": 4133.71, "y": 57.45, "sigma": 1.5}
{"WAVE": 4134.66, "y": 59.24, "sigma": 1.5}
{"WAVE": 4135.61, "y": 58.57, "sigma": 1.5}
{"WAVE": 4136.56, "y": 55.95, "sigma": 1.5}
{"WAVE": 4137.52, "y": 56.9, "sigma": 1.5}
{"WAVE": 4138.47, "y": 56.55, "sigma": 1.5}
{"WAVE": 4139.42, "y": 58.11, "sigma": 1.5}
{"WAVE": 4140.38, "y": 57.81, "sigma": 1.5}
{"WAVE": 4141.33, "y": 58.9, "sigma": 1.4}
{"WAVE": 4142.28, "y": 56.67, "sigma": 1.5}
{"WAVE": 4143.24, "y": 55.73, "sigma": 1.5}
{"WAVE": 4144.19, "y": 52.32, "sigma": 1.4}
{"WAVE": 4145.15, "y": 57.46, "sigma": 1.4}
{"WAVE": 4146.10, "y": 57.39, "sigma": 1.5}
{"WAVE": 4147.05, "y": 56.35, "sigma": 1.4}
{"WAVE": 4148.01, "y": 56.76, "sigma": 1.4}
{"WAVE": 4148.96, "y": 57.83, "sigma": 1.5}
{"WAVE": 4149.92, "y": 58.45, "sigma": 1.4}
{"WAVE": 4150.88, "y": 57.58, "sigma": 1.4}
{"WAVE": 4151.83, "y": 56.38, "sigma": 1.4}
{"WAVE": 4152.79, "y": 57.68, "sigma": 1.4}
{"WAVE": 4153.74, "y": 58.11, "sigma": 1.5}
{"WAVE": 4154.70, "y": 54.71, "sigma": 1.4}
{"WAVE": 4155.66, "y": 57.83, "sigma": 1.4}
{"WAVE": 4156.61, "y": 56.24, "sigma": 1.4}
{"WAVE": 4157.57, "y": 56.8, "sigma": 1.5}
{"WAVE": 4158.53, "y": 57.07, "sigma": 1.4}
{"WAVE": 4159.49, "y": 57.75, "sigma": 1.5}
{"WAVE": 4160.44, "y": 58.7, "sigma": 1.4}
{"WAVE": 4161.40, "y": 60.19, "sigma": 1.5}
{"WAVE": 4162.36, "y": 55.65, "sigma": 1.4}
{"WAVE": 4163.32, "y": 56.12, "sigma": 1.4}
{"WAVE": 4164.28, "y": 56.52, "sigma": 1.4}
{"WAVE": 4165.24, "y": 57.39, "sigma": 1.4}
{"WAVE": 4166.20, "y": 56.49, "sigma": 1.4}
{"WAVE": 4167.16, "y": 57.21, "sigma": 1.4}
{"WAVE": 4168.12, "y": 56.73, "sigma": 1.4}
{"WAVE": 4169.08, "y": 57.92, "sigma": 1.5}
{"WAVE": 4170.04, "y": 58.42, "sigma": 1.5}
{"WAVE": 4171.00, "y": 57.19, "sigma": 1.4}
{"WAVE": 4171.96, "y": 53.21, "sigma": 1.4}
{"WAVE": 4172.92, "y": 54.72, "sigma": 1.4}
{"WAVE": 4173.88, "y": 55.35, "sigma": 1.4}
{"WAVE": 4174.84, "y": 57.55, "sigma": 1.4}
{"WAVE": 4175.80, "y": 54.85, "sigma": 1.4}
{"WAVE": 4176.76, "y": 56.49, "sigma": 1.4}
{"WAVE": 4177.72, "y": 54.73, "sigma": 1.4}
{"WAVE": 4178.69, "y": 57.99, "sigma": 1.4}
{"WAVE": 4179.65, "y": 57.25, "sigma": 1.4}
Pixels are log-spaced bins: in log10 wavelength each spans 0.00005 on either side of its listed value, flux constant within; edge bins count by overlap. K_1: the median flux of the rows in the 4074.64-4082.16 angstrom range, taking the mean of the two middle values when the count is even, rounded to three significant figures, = 55.2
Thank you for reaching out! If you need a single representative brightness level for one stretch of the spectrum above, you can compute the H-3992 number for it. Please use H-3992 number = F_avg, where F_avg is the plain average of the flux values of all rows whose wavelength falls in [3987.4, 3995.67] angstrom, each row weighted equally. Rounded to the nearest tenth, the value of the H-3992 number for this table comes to 57.3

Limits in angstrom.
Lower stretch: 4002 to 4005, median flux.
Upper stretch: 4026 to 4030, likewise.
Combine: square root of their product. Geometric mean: 57.5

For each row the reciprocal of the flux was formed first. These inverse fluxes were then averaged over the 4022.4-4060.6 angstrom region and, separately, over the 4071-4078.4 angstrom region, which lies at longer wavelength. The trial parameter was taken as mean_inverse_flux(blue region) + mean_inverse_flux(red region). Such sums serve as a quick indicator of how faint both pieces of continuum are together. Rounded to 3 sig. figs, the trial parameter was 0.0360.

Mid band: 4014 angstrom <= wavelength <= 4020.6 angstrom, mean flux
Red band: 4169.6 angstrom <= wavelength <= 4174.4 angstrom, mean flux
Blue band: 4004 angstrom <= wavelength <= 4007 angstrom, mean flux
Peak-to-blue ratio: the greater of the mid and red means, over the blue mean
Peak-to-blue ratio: 1.02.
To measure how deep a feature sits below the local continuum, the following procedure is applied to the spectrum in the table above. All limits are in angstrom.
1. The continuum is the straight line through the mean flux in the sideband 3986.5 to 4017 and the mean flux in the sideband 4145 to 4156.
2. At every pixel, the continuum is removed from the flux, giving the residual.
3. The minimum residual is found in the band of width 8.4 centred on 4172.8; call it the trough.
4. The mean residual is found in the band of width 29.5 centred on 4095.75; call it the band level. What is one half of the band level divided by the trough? 0.92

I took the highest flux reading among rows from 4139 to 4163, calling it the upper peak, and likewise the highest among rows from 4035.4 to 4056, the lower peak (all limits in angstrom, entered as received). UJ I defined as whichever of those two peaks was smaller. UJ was 60.1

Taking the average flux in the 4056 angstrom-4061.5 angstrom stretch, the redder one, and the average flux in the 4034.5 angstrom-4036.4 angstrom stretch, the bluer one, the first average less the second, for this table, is 1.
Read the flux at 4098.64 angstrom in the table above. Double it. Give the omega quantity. 93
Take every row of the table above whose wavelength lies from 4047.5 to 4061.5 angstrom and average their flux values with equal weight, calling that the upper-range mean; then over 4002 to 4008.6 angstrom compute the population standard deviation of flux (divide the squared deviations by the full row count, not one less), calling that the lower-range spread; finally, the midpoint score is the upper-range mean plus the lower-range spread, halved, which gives 29.9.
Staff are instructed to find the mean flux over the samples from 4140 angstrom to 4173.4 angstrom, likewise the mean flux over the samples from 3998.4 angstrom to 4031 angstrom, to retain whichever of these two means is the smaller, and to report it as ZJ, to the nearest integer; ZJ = 57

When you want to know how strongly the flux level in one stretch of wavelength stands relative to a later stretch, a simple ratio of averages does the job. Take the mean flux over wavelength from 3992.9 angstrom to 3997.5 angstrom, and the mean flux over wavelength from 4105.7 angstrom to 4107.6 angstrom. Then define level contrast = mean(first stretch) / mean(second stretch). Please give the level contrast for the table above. 1.18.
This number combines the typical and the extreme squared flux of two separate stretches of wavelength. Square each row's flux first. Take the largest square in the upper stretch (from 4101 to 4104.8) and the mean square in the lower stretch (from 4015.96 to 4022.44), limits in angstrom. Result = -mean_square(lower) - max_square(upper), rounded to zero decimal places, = -5182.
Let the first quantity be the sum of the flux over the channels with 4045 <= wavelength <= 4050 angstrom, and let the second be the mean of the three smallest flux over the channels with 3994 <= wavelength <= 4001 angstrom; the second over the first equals 0.16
